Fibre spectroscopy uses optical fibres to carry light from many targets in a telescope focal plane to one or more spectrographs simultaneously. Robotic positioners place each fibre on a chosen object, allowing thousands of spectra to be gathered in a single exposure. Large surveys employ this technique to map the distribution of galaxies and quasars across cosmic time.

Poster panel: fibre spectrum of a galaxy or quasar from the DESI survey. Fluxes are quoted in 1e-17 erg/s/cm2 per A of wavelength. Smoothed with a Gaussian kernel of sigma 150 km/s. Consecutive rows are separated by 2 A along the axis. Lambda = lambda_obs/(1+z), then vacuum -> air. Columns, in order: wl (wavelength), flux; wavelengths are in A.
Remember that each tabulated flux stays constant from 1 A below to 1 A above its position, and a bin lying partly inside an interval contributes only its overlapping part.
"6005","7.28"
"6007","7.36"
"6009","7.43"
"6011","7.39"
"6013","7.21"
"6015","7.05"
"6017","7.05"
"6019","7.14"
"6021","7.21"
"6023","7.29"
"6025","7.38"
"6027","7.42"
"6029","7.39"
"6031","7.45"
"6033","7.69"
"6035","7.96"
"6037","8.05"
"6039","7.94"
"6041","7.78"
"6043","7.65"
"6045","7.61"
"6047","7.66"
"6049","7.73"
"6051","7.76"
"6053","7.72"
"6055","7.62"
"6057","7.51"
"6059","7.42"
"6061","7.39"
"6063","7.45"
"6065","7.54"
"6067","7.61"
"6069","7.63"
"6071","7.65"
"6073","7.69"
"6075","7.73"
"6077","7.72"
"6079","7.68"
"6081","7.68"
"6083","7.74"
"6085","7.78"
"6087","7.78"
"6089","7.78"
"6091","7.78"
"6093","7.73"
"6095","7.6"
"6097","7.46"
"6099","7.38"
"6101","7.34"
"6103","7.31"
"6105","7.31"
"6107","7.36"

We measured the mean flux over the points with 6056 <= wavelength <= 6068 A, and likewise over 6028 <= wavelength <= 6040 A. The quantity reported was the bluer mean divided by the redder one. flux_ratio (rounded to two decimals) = 1.03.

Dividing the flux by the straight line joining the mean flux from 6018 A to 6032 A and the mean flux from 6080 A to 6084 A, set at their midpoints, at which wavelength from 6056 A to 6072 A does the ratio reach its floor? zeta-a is 6061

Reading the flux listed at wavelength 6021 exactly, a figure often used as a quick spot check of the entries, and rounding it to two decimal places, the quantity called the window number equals 7.21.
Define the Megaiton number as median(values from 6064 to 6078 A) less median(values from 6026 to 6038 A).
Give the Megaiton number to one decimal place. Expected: 0.1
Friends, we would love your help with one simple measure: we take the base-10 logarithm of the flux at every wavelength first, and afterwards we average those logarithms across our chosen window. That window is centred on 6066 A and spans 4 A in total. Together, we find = 0.879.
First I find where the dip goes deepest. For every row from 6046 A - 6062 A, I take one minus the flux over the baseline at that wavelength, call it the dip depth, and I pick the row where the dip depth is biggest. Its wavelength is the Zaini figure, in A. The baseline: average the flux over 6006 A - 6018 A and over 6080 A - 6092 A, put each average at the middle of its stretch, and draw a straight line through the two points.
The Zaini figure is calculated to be 6061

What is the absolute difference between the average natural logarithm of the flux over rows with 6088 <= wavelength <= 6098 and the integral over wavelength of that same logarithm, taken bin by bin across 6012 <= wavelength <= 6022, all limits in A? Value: 17.6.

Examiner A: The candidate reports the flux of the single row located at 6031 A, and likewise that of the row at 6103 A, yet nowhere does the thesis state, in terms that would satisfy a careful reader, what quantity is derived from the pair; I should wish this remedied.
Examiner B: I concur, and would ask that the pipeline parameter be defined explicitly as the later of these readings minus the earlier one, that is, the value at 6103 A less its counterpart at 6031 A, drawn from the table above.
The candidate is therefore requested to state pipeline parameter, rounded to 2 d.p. -0.14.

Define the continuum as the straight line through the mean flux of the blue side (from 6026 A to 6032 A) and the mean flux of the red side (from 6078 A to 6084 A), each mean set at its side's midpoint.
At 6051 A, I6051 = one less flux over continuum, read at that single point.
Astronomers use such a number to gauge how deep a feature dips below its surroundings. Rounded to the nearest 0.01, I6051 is -0.03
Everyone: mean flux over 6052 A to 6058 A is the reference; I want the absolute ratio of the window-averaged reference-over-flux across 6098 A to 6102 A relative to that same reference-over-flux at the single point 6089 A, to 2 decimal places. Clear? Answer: 1.06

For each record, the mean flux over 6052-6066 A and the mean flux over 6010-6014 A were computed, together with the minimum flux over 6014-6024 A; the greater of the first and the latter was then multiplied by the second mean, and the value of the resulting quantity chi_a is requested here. 55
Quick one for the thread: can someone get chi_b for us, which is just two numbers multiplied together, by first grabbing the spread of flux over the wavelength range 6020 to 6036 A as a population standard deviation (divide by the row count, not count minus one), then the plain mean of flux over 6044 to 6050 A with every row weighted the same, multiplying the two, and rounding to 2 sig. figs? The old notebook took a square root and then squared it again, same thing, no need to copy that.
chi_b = 1.7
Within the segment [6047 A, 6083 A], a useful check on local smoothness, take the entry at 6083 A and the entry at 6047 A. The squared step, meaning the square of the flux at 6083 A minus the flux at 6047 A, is 0.01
